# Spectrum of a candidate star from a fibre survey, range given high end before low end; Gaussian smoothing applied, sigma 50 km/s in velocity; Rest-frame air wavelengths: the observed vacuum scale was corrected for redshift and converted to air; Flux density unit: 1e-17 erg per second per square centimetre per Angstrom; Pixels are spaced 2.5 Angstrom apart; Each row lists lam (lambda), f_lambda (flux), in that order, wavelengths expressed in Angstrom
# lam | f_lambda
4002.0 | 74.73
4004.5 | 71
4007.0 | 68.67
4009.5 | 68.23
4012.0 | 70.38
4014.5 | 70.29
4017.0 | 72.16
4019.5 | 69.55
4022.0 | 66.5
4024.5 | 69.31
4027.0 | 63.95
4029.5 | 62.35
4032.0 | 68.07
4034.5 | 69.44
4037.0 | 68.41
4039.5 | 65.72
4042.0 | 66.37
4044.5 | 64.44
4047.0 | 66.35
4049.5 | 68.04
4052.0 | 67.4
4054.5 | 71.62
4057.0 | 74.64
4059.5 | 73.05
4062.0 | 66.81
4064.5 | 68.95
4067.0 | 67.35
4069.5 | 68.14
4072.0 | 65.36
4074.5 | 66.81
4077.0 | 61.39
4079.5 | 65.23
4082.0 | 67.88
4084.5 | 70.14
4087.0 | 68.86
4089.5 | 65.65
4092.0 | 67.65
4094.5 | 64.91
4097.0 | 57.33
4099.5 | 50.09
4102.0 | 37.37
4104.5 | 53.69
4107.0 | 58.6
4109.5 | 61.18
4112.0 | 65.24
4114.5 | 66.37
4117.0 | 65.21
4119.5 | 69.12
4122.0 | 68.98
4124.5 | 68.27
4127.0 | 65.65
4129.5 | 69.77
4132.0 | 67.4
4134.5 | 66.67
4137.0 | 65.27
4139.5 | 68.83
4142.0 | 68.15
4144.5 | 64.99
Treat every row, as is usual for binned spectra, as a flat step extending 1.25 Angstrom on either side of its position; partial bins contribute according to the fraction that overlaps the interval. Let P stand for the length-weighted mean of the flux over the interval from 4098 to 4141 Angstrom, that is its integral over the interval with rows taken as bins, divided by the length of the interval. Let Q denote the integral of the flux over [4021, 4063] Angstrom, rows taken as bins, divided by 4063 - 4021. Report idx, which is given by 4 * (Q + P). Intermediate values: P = 63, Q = 67.8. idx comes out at 522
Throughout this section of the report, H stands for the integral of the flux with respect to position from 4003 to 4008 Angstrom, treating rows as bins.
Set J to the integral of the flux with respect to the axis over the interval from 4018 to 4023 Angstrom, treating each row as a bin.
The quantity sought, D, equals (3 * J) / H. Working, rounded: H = 351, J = 342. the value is 2.92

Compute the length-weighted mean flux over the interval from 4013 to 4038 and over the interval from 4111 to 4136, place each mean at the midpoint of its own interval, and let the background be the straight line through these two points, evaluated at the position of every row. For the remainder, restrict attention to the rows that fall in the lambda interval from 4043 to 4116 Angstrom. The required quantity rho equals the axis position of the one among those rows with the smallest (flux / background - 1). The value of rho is 4102.0 Angstrom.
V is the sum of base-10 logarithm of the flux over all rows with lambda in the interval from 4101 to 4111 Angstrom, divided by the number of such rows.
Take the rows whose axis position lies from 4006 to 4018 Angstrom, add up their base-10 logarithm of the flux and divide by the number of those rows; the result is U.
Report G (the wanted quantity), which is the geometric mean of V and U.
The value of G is 1.78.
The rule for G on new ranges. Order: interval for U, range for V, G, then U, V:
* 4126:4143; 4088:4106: 1.79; 1.83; 1.75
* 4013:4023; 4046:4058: 1.84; 1.84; 1.84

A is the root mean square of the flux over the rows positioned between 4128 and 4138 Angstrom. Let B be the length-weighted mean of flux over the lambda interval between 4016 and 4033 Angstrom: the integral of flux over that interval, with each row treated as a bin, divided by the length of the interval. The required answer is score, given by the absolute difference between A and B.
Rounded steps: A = 67.3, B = 67.3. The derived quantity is 0.0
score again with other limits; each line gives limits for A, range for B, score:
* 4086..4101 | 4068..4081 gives 2.7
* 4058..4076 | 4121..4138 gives 0.7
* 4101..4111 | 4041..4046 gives 11.9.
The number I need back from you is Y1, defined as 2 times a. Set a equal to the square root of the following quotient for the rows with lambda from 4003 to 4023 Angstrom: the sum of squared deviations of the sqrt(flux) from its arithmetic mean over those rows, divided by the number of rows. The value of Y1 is 0.2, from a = 0.10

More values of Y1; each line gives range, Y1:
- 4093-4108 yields 1.2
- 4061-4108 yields 1.1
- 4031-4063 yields 0.3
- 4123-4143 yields 0.2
